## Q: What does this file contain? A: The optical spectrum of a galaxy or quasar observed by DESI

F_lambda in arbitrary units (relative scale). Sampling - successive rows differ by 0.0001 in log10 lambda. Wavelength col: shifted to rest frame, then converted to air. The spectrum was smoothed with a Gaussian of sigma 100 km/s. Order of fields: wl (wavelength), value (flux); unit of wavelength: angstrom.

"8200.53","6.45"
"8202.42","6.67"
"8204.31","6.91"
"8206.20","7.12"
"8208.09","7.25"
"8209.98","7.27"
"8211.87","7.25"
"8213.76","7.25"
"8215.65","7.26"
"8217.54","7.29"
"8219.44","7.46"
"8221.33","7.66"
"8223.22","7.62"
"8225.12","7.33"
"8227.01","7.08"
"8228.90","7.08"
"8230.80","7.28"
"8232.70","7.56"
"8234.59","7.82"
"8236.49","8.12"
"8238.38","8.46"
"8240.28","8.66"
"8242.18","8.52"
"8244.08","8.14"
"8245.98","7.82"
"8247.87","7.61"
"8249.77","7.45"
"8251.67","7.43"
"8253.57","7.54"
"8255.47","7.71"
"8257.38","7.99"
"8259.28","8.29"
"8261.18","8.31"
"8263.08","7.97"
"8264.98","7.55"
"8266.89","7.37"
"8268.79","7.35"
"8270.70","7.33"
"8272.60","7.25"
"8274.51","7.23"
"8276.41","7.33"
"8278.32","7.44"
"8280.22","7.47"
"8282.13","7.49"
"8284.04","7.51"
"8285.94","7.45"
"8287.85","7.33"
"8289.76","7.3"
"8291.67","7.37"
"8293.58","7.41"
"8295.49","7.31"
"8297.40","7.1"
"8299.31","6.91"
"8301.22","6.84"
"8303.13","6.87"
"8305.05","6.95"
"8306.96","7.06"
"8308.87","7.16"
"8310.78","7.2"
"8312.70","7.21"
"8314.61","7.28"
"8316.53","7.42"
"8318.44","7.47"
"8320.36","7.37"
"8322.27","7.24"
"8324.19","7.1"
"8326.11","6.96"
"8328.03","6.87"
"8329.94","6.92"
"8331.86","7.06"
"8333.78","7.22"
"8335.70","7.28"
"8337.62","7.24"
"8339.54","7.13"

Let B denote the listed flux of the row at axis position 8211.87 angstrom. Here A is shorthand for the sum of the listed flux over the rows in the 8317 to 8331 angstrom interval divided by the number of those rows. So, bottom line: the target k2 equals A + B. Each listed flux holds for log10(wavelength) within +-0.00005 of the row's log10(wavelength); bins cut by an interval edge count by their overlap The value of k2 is 14.4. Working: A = 7.1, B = 7.25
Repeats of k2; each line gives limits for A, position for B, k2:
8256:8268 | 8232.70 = 15.5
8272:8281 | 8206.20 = 14.5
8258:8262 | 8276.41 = 15.6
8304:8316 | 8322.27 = 14.4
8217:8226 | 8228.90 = 14.6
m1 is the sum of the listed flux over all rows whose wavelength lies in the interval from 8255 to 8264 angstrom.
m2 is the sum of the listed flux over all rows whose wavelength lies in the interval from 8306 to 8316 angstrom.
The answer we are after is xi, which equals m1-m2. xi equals 4.4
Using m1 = 40.3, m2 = 35.9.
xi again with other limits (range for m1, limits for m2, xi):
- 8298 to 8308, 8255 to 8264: -5.6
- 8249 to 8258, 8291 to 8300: 2.0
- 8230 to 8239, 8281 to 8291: 2.2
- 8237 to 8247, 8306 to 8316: 5.7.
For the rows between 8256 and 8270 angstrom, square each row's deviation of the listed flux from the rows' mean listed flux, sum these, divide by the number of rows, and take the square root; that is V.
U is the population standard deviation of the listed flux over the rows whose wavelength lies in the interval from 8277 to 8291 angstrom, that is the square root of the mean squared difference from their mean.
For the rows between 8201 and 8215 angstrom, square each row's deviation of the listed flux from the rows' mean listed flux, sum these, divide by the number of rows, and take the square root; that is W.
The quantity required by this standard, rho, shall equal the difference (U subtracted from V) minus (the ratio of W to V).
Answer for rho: -0.3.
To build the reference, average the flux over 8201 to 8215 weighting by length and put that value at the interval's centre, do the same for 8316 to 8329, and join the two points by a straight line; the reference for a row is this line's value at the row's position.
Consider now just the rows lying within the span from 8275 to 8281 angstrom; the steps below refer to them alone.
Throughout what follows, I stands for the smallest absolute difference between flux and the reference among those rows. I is 0.18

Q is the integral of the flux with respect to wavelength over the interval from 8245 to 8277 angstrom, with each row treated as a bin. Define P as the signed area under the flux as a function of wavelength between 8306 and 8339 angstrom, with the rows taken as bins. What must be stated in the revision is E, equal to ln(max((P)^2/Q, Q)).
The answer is 5.50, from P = 237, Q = 244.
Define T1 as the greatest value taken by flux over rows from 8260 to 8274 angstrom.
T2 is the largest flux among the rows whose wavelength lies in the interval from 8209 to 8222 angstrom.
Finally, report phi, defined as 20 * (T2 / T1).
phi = 18.44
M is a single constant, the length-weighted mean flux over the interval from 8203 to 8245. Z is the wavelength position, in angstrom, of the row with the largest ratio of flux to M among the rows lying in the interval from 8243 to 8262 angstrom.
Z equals 8261.18 angstrom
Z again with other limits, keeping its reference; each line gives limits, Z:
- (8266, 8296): 8284.04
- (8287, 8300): 8293.58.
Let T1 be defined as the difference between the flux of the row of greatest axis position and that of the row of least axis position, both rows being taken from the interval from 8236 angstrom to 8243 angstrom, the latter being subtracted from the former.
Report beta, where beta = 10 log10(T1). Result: -4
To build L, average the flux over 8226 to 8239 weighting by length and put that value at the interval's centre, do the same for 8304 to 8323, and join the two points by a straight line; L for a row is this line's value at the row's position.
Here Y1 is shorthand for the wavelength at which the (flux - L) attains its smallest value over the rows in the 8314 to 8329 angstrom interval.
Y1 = 8328.03 angstrom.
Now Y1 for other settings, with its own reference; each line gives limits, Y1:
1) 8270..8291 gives 8274.51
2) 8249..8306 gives 8301.22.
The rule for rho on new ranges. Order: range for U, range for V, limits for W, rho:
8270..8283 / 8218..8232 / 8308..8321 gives -0.4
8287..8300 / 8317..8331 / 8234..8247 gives -1.4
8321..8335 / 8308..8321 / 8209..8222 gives -1.3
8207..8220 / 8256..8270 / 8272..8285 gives 0.0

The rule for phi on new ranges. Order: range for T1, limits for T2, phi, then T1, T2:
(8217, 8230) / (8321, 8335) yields 18.90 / 7.66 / 7.24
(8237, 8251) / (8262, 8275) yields 18.41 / 8.66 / 7.97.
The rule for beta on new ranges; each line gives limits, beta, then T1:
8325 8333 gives -10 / 0.1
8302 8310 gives -5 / 0.3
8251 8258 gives -3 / 0.6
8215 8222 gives -4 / 0.4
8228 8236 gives -1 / 0.7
